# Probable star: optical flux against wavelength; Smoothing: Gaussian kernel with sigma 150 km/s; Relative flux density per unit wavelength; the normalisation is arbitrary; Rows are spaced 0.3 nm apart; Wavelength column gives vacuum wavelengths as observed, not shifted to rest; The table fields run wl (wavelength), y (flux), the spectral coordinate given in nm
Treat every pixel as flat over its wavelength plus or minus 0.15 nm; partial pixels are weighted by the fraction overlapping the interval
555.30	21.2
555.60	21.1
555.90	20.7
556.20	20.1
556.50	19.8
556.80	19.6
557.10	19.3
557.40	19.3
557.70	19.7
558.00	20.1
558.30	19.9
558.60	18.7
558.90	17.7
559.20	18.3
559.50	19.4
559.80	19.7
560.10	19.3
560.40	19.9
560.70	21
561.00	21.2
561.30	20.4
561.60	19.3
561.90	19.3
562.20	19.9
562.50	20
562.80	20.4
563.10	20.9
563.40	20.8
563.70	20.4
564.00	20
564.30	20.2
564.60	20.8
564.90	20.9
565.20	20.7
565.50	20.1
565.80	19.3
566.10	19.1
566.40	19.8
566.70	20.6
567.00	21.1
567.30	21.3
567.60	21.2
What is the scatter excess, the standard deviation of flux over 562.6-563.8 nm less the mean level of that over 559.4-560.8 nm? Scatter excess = -19.6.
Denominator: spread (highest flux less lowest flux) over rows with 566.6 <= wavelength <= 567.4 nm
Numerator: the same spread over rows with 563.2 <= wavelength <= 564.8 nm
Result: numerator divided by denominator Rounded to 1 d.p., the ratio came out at 1.1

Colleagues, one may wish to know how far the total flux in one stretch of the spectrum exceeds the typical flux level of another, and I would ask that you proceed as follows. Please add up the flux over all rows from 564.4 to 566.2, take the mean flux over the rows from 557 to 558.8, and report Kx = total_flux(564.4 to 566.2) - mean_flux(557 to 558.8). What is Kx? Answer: 101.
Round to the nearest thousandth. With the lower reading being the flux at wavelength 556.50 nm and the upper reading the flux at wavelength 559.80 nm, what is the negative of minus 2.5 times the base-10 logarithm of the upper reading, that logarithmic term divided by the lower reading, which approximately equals 0.163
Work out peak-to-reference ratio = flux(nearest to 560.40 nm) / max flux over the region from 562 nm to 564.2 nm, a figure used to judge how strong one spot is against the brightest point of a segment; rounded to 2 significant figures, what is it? 0.95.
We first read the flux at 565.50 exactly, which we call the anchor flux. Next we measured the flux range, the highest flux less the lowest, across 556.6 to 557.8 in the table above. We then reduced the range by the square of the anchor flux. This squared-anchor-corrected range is -404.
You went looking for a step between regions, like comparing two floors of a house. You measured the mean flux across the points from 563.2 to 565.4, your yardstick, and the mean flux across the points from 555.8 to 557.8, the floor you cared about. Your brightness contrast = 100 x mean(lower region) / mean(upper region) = 96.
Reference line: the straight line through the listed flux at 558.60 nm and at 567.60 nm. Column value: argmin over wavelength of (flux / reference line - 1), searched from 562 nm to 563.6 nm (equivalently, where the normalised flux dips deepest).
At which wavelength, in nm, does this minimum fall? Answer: 562.20 nm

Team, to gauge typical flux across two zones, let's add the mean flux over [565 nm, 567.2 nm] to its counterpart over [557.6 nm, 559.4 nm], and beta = 39.2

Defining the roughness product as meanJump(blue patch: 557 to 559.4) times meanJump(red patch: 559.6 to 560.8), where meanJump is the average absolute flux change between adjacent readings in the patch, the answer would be 0.38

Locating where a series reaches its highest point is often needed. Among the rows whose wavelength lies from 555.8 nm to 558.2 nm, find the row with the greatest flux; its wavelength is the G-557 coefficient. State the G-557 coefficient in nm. 555.90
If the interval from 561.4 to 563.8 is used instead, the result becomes 563.10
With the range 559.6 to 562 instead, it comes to 561.00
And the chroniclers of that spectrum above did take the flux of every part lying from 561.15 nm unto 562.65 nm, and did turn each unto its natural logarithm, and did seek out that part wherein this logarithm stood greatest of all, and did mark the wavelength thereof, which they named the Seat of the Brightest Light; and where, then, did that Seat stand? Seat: 561.30 nm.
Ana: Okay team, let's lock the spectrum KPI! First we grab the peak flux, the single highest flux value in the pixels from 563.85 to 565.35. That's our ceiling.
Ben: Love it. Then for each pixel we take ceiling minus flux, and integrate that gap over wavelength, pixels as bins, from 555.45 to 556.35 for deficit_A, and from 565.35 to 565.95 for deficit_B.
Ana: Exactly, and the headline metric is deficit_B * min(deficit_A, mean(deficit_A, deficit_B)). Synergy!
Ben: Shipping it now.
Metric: 0.2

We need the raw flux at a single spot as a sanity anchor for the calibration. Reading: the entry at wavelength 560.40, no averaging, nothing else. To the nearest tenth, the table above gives 19.9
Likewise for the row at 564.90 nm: 20.9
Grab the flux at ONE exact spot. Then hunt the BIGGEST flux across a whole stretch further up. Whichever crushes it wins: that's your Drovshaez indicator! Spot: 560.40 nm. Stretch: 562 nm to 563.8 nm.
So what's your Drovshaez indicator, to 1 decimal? 20.9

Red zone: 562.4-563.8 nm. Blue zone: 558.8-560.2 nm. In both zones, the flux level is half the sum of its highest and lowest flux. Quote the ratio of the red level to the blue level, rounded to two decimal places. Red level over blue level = 1.09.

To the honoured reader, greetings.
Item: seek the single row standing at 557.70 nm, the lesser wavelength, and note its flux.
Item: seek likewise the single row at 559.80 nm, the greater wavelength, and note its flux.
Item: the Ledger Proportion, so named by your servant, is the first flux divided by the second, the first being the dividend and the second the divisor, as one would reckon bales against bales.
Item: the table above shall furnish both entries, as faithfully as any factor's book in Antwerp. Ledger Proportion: 1.00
